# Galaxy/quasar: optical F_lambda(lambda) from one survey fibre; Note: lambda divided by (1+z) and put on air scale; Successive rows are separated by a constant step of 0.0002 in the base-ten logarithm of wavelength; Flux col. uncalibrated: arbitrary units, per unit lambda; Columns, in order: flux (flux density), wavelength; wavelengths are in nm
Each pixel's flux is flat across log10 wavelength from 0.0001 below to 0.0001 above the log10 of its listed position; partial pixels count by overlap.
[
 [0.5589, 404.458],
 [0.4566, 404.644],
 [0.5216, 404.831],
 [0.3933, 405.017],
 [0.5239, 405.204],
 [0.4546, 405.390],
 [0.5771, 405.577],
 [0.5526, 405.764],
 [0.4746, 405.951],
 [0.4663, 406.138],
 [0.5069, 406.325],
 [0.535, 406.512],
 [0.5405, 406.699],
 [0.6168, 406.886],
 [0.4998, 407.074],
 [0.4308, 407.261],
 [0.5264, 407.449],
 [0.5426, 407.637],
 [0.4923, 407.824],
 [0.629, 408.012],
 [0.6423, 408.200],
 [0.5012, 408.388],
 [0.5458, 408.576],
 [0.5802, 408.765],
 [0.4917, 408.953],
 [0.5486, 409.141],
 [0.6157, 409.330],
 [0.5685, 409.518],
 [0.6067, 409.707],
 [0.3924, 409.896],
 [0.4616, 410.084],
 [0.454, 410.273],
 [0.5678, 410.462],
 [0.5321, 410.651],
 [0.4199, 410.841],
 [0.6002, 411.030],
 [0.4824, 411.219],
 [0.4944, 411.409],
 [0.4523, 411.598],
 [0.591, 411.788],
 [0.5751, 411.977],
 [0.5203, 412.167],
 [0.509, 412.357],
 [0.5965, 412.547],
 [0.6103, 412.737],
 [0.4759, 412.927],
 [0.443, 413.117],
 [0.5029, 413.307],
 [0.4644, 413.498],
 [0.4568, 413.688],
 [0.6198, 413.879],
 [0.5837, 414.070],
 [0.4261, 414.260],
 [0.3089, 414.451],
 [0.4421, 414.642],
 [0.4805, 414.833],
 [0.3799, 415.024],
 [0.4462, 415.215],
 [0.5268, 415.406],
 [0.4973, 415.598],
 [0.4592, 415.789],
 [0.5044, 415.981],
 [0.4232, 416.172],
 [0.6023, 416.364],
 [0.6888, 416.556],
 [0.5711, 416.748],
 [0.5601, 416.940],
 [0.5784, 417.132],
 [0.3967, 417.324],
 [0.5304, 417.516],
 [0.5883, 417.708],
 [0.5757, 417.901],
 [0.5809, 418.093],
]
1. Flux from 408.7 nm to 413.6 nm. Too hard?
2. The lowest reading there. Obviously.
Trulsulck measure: 0.3924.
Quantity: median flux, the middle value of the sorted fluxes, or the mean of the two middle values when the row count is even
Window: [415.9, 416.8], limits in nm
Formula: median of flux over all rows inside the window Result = 0.57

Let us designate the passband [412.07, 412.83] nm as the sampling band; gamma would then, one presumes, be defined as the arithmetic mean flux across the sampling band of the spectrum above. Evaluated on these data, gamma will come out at 0.559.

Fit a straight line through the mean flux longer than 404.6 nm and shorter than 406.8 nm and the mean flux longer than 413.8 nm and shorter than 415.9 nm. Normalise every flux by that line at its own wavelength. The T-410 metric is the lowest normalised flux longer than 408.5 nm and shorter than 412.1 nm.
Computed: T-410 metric 0.81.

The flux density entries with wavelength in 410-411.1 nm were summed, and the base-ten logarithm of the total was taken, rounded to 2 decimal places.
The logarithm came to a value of 0.48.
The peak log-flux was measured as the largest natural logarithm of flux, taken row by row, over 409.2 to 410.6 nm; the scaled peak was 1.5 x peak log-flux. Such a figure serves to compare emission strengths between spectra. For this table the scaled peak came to -0.727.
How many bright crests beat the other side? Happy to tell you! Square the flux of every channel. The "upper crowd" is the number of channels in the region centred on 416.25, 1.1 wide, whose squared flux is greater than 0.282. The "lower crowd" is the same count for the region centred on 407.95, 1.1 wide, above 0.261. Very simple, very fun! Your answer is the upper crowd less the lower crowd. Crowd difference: -1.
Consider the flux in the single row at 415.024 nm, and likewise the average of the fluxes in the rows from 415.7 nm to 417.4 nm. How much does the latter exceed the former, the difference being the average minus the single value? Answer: 0.15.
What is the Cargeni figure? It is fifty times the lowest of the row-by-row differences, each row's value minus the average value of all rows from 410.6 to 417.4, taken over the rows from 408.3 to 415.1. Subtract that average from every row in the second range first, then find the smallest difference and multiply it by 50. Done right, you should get -10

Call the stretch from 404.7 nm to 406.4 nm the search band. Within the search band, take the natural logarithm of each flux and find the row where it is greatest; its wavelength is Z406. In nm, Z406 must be 405.577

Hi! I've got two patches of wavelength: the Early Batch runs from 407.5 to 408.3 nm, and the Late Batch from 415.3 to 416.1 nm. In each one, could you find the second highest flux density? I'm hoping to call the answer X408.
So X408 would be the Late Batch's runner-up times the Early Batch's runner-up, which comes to 0.317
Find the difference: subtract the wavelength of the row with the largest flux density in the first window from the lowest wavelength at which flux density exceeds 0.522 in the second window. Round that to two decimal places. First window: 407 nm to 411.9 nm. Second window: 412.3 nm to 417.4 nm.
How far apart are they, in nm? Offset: 4.35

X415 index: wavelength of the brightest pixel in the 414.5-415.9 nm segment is 415.406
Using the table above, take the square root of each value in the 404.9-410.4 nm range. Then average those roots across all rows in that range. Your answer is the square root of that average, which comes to 0.850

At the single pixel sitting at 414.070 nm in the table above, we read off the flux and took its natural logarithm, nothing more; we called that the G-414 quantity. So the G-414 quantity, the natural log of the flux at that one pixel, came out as -0.54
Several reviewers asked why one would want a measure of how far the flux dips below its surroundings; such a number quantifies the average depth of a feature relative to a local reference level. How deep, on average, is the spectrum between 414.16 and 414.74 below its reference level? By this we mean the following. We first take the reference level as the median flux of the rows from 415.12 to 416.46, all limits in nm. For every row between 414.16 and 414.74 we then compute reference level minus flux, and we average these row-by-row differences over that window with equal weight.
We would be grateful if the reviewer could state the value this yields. 0.10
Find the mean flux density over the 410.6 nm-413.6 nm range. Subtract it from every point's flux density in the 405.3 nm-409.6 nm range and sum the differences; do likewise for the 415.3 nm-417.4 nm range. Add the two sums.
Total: 0.6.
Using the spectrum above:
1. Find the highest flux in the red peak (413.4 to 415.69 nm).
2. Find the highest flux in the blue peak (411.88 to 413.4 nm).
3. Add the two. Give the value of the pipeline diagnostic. 1.23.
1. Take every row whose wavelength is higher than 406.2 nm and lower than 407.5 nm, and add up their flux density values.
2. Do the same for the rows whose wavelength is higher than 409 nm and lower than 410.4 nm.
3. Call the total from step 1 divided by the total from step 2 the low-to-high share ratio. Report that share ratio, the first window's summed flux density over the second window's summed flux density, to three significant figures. 1.00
